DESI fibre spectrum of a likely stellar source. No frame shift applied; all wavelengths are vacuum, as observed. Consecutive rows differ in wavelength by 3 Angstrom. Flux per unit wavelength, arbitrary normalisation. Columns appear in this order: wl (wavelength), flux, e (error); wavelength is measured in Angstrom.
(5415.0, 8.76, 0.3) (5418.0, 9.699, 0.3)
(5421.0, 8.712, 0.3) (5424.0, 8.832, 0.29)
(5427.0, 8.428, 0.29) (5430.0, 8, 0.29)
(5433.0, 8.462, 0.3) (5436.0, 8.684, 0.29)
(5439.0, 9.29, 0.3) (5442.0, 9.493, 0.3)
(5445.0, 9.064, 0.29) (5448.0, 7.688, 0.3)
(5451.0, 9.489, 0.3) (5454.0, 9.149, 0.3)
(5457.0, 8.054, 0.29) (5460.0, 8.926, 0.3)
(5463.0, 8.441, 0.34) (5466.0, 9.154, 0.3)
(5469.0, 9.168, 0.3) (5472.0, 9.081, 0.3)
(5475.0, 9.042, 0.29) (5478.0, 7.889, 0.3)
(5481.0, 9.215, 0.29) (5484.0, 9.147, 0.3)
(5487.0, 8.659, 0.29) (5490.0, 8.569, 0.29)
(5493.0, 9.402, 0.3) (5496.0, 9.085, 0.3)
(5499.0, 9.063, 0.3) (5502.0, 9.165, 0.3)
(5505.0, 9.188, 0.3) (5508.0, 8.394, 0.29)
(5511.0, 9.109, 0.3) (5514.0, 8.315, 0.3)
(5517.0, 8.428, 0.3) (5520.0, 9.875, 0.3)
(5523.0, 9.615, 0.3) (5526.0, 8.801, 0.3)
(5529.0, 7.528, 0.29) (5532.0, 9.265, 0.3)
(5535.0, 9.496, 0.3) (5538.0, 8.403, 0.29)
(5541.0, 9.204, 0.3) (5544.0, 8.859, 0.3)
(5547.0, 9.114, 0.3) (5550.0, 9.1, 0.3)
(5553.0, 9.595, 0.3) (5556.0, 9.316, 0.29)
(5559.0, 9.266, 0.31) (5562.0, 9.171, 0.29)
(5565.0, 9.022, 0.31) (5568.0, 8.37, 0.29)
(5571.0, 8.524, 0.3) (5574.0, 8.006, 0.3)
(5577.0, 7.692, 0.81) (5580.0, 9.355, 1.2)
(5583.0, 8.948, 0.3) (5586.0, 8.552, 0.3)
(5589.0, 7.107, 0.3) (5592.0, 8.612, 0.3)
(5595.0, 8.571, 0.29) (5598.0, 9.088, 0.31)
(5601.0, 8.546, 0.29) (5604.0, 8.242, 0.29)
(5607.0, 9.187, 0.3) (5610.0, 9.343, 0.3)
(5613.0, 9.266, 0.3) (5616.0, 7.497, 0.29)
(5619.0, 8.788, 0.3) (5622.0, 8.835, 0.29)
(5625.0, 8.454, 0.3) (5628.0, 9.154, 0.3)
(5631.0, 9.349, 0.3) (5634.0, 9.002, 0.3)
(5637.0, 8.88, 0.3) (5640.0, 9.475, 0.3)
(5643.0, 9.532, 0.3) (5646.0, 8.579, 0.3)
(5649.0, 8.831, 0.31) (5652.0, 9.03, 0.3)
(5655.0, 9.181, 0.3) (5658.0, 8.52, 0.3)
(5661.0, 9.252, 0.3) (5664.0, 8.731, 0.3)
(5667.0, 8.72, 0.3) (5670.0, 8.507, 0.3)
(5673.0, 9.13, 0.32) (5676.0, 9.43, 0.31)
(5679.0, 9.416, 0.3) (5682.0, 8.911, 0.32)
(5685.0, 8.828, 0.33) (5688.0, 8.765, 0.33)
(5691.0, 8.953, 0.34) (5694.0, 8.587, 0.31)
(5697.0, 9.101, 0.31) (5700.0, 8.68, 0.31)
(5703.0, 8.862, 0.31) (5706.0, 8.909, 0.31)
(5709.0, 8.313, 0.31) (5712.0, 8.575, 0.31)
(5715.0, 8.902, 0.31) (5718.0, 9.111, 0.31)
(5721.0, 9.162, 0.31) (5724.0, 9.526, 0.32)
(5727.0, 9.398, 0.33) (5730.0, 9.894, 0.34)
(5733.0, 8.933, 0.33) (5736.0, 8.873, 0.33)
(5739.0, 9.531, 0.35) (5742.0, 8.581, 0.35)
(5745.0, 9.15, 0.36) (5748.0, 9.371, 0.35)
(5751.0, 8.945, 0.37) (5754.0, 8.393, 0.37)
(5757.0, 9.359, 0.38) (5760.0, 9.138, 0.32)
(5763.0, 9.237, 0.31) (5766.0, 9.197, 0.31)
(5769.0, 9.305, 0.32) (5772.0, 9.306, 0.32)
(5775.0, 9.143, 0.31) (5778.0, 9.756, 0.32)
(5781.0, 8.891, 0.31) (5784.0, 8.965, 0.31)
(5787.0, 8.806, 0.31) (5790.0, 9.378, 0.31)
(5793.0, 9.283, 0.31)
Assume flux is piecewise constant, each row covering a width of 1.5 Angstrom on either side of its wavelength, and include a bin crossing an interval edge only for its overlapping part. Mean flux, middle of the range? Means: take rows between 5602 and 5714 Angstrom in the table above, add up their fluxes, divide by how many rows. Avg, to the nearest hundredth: 8.89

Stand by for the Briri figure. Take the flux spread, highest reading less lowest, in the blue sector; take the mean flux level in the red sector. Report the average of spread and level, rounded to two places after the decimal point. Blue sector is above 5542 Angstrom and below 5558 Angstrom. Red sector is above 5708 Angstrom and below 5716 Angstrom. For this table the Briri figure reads 4.67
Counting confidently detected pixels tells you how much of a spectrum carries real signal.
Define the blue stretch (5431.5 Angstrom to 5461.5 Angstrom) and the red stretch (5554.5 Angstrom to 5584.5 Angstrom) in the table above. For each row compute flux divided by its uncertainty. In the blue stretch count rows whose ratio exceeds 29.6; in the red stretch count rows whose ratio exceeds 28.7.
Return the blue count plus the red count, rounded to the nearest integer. 13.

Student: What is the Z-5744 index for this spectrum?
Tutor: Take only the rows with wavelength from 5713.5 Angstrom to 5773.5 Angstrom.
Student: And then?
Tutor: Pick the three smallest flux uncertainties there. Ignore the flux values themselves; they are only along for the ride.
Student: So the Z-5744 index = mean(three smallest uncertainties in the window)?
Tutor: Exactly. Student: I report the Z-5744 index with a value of 0.310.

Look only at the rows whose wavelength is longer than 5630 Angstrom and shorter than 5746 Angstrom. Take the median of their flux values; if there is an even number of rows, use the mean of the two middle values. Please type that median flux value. 8.93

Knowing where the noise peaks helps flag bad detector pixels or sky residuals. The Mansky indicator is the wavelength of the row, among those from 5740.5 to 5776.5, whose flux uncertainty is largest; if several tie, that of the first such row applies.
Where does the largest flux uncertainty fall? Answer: 5757.0 Angstrom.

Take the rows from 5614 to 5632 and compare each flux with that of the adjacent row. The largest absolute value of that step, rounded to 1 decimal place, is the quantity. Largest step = 1.3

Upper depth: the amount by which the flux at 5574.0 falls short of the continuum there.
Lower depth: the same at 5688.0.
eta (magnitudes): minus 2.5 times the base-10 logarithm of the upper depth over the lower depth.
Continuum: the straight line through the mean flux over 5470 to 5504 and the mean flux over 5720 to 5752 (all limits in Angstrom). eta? -1.0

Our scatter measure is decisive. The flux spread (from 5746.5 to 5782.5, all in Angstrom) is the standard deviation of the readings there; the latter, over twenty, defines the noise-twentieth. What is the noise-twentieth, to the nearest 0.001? 0.016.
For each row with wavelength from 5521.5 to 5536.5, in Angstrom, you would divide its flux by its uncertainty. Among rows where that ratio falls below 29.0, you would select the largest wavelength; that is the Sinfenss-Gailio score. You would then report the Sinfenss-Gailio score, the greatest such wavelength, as 5529.0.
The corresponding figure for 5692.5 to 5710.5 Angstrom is 5709.0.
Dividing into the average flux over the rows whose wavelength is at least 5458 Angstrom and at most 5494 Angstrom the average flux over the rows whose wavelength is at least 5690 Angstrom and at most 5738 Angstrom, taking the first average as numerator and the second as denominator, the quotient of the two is 0.99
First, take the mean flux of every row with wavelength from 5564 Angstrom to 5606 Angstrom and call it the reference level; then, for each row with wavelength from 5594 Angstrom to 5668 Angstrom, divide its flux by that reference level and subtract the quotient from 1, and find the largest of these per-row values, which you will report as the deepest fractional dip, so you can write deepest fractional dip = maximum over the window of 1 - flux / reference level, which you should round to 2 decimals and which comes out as 0.12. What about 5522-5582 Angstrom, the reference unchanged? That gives 0.11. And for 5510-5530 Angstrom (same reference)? 0.11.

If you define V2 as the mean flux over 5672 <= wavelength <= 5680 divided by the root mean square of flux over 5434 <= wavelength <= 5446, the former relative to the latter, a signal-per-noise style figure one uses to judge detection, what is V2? 1.02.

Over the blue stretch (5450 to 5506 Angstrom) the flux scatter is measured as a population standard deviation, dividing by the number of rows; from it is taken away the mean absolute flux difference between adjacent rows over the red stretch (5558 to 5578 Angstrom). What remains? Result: 0.10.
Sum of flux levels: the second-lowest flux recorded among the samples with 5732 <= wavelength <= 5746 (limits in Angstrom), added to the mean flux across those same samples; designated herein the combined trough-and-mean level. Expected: 17.9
